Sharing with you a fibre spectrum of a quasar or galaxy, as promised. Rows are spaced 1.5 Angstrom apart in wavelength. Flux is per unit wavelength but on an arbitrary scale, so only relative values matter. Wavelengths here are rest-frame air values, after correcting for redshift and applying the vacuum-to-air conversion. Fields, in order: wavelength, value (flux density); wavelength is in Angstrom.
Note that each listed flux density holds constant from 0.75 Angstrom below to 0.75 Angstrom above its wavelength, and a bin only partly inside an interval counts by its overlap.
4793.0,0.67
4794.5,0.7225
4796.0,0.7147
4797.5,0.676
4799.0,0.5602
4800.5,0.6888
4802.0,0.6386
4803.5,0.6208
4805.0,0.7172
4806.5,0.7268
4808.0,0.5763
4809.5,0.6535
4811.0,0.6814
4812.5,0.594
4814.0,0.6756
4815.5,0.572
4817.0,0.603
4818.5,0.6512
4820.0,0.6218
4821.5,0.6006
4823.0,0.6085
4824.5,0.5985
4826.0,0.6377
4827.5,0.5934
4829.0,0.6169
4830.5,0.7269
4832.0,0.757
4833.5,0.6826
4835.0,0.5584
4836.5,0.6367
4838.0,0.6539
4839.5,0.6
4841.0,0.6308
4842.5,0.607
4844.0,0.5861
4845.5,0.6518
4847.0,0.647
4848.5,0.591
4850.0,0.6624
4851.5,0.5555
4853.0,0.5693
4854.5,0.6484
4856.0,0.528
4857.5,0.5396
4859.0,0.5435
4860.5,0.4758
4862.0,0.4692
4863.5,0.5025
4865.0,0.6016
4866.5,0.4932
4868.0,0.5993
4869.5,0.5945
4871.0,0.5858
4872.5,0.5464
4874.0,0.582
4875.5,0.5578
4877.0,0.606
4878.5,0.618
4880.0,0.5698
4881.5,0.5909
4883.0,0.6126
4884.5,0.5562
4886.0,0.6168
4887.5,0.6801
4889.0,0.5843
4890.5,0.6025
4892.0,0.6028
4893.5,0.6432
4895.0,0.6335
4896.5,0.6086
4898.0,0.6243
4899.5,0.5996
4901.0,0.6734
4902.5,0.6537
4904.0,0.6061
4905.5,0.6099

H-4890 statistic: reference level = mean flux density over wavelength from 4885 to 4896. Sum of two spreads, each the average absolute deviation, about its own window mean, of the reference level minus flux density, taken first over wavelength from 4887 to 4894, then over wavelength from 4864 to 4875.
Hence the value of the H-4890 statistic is 0.061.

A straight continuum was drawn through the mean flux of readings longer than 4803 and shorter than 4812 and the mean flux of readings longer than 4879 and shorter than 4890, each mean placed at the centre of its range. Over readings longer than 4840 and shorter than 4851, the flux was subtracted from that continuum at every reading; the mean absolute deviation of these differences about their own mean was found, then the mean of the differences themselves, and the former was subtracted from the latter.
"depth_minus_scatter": -0.02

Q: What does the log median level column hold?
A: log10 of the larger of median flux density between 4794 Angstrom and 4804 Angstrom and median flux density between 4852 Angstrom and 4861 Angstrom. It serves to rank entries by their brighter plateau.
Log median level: -0.170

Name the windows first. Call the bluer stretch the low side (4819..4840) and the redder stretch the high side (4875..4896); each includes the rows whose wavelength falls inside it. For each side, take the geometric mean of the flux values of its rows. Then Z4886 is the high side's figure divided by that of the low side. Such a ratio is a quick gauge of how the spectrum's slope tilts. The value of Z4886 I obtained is 0.955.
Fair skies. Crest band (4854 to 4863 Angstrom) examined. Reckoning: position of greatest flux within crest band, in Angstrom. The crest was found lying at 4854.5 Angstrom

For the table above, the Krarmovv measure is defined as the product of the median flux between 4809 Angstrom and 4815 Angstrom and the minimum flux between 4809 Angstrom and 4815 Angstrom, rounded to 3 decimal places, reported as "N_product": 0.395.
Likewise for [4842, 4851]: 0.367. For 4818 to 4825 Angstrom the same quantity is 0.364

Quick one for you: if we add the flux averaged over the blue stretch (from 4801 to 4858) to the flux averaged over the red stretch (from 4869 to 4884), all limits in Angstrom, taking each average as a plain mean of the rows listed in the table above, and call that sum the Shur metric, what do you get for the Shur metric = 1.213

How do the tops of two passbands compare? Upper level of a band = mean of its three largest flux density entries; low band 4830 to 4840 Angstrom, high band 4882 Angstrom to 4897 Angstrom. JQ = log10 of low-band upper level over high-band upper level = 0.044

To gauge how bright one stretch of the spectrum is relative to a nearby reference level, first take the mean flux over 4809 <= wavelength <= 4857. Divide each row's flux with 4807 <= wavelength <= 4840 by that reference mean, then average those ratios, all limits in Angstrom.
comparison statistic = 1.01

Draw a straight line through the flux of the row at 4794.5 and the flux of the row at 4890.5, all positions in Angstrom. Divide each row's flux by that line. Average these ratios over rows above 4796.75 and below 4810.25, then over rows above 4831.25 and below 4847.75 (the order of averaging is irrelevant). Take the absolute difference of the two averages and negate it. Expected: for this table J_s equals -0.0413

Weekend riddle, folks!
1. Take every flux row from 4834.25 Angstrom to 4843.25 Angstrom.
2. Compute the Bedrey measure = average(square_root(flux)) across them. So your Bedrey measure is 0.784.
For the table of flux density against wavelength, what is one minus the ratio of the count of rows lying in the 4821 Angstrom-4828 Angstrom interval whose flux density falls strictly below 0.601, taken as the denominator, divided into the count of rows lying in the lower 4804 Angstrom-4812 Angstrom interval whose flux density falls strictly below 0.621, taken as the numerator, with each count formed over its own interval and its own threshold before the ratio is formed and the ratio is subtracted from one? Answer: 0.7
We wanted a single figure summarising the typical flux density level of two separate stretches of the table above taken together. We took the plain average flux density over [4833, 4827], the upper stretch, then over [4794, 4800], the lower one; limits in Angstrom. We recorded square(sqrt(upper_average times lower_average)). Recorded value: 0.45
